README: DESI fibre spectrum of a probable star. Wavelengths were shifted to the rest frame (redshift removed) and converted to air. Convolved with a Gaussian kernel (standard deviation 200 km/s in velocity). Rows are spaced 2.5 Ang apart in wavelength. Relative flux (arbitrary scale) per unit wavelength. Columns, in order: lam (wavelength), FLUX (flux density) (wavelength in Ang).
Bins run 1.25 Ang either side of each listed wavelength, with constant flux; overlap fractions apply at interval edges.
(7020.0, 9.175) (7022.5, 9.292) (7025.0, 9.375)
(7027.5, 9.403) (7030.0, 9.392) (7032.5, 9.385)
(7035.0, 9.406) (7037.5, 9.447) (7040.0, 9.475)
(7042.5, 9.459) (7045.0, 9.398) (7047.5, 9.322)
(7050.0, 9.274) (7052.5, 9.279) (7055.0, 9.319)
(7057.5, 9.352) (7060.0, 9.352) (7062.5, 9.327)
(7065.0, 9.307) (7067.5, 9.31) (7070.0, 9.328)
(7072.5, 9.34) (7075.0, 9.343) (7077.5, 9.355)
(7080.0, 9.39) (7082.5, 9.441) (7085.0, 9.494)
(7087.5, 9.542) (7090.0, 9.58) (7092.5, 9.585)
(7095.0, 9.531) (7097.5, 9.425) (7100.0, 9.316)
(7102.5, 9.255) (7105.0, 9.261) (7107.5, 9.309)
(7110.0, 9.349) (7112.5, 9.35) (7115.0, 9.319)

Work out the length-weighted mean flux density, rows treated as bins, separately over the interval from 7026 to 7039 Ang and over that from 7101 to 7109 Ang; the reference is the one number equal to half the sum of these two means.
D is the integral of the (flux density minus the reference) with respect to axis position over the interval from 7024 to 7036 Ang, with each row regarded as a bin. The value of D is 0.6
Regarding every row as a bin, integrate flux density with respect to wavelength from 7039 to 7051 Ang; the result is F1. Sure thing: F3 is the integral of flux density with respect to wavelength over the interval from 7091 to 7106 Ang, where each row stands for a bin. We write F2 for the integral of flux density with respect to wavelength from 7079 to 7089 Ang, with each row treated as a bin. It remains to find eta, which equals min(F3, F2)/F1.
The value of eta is 0.8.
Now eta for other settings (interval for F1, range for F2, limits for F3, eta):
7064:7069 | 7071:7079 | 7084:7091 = 1.4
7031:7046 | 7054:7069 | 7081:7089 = 0.5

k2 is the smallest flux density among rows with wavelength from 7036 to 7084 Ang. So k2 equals 9.274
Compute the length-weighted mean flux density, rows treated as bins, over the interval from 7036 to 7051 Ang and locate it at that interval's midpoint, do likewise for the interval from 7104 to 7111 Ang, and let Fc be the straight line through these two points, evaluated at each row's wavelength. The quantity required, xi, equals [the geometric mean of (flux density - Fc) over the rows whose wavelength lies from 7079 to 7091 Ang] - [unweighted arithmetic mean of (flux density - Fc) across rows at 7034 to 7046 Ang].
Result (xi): 0.09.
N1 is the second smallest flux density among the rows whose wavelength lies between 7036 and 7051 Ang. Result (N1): 9.322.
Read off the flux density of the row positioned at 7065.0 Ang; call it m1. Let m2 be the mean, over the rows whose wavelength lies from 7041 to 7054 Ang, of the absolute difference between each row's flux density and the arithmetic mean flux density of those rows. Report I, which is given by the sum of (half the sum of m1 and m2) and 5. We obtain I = 9.686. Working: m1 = 9.307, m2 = 0.07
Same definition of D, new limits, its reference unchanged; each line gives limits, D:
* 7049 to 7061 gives -0.3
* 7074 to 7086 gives 0.7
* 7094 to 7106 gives 0.2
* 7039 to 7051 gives 0.5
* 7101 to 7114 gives -0.5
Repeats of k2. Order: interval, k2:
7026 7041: 9.385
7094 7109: 9.255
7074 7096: 9.343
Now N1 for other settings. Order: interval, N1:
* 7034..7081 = 9.279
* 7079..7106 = 9.261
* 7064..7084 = 9.31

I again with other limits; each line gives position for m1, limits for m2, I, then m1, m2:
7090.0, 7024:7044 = 9.806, 9.58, 0.03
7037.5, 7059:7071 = 9.730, 9.447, 0.01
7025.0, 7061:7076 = 9.693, 9.375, 0.01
